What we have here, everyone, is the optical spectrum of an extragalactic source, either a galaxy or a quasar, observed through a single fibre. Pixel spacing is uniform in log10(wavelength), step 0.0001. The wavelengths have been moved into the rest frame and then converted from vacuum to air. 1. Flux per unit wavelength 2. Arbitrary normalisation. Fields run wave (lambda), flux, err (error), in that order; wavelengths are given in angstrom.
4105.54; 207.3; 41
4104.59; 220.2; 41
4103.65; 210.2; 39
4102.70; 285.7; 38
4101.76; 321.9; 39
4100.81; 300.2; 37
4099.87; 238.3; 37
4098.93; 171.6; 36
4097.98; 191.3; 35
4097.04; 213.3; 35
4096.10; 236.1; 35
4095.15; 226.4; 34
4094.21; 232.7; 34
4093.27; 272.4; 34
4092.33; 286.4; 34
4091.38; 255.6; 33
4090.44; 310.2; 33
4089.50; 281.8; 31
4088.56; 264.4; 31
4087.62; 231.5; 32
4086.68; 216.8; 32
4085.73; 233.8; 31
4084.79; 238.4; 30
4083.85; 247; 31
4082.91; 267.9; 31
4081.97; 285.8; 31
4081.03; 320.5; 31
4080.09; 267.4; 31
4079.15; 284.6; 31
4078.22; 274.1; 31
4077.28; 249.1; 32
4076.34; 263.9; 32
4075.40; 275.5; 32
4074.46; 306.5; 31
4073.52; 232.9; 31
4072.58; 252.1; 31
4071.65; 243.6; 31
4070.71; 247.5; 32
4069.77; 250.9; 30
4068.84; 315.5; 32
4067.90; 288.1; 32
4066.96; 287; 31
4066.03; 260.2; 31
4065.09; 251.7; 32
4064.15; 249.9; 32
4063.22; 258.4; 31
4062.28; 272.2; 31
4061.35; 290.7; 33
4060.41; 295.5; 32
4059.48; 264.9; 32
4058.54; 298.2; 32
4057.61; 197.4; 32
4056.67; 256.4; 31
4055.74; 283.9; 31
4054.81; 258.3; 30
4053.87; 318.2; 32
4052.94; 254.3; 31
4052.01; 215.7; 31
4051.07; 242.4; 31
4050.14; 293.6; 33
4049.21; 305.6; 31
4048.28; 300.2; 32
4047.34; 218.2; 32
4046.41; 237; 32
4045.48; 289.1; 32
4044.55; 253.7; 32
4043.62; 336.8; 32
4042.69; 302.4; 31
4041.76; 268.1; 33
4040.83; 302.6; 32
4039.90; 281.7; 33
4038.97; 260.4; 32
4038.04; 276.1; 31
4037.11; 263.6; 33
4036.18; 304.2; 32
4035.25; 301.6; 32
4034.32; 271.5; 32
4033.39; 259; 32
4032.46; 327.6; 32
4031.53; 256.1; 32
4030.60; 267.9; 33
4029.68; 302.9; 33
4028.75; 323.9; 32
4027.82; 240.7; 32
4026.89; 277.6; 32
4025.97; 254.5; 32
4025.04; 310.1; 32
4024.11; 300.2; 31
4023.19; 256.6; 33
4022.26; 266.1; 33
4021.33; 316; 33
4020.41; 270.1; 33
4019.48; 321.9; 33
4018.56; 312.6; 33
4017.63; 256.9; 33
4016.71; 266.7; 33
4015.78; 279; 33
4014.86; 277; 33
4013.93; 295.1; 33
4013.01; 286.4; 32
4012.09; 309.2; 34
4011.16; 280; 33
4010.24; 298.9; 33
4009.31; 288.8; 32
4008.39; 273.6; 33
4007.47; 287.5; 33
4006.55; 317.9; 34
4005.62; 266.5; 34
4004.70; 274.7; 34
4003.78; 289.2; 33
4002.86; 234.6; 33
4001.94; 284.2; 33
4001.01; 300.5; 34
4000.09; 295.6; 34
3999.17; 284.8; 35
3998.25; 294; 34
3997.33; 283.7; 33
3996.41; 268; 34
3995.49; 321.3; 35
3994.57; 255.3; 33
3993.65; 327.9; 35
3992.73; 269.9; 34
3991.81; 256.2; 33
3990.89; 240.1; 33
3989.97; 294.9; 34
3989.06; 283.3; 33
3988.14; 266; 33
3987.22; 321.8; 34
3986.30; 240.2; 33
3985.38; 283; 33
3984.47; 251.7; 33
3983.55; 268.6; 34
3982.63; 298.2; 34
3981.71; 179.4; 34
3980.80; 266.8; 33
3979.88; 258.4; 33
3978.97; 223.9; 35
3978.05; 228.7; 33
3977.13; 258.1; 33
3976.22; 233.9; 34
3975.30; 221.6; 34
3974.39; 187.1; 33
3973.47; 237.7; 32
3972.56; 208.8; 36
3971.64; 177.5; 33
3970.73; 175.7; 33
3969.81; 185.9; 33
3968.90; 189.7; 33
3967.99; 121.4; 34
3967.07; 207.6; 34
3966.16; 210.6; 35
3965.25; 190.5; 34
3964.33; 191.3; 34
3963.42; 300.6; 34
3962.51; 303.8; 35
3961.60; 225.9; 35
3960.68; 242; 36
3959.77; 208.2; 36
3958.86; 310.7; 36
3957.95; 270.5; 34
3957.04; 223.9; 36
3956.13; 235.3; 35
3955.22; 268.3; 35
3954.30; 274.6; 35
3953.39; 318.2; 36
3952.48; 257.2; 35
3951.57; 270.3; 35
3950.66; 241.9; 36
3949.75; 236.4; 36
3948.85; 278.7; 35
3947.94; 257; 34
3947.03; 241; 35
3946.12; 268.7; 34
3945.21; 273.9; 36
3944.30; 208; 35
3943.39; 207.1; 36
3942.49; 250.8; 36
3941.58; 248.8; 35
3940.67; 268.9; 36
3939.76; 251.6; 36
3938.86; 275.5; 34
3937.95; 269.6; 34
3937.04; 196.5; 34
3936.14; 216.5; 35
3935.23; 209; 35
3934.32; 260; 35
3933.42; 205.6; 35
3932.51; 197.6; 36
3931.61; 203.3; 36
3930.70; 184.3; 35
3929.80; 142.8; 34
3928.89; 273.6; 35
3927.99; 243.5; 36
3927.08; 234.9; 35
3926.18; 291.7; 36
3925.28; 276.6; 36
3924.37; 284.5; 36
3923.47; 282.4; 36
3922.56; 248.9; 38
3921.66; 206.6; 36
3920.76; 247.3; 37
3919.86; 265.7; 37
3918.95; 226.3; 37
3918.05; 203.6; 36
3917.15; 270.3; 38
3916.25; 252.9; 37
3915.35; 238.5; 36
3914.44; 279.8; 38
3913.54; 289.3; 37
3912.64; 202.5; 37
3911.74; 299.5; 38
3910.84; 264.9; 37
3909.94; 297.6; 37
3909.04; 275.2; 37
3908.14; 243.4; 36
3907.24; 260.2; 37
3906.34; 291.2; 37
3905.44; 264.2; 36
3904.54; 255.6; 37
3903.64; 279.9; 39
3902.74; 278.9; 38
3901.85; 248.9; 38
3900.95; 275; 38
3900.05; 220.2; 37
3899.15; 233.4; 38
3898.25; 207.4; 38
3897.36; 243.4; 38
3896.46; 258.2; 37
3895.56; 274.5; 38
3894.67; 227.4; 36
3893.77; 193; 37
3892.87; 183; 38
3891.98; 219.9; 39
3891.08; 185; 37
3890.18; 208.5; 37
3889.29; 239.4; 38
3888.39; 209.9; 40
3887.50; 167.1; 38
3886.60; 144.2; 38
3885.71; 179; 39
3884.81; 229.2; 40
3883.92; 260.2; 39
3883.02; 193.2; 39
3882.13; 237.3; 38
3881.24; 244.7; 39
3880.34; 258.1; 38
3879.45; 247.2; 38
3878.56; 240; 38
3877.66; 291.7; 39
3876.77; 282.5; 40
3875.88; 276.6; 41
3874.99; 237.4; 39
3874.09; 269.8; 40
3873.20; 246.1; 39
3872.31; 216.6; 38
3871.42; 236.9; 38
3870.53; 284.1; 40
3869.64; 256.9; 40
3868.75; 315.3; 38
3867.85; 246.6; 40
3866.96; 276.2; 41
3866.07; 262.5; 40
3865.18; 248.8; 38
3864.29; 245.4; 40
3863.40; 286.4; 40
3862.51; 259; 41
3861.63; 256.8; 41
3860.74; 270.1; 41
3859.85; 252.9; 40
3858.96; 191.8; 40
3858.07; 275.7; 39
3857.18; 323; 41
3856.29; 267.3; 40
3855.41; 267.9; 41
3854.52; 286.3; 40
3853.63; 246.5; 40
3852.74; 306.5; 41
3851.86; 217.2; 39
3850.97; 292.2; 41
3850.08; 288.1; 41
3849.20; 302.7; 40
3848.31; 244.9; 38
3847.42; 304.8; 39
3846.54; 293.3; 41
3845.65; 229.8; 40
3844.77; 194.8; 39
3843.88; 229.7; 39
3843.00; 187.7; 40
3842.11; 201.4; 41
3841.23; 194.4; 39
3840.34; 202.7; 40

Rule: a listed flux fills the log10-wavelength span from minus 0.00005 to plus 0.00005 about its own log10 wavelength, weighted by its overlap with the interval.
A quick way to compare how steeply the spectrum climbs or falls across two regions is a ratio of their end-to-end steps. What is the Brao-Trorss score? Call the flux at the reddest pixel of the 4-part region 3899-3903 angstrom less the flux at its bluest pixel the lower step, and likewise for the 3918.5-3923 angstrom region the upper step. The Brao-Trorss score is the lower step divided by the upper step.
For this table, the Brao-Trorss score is 2.0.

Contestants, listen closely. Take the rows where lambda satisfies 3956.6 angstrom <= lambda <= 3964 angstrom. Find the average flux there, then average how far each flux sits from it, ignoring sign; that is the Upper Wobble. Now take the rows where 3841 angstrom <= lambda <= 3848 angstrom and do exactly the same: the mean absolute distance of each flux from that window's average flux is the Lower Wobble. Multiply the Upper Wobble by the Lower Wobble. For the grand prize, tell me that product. 1246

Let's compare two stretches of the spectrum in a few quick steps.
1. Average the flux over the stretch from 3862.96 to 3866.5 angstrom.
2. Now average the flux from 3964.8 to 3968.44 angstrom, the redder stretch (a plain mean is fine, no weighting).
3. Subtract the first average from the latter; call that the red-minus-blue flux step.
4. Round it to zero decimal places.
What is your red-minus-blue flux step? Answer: -78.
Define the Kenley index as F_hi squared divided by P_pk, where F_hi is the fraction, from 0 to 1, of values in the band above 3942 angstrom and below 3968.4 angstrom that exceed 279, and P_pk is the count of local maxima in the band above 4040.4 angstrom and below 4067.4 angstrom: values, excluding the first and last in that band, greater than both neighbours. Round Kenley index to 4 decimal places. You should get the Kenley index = 0.0027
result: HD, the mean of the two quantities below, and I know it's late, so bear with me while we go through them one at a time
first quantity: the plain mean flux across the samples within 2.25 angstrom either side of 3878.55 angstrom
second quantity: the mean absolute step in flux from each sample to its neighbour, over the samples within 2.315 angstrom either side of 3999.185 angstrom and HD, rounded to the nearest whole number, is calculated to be 136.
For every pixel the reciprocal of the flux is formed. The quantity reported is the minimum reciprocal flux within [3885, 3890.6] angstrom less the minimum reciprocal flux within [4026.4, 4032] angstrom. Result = 0.0011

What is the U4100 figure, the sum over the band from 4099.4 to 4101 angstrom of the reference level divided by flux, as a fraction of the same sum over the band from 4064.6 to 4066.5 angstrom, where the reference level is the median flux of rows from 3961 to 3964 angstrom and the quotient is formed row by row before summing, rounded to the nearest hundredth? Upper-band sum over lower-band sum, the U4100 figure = 0.96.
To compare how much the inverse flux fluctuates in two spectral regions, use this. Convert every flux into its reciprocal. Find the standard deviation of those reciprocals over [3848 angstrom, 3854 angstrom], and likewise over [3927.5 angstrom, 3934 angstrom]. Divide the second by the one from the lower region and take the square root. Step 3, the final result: 1.45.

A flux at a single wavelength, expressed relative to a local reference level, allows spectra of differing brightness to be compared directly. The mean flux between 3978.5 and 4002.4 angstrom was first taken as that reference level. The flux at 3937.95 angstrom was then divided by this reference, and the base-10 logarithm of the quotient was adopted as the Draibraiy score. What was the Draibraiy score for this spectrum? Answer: -0.01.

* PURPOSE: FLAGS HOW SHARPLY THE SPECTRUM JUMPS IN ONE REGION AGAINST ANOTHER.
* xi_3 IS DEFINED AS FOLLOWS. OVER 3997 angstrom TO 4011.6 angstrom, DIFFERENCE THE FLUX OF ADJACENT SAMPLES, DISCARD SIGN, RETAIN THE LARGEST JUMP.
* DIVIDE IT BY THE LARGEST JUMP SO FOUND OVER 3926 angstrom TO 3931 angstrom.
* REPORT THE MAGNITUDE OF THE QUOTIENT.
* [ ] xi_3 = 0.42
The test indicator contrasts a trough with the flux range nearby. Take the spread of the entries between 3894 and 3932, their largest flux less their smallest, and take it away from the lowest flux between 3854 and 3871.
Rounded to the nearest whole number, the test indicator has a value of 35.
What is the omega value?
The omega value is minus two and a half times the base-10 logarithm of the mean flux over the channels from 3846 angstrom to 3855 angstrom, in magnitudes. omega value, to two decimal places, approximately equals -6.11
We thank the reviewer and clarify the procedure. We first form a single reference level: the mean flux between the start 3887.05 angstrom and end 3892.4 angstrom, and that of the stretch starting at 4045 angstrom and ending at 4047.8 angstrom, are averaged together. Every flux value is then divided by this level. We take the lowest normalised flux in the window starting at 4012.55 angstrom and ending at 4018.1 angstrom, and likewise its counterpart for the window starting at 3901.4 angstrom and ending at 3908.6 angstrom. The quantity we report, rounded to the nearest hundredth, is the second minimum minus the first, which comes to -0.06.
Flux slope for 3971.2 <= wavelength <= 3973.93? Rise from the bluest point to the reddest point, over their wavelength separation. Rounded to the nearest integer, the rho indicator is 33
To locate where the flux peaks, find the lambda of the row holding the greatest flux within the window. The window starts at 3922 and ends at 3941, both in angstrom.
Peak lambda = 3926.18 angstrom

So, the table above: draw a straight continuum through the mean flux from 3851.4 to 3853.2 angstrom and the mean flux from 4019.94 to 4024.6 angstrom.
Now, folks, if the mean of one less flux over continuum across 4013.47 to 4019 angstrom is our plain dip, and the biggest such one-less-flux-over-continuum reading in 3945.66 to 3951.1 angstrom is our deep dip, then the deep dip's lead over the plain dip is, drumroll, 0.14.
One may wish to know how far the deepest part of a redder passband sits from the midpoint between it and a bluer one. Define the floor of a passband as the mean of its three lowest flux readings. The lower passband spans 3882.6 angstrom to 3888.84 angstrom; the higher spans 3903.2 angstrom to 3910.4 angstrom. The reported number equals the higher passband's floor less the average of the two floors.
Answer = 45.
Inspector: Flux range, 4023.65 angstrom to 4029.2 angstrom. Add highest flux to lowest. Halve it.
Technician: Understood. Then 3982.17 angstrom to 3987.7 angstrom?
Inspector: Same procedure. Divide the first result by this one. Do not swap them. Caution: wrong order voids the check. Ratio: 1.00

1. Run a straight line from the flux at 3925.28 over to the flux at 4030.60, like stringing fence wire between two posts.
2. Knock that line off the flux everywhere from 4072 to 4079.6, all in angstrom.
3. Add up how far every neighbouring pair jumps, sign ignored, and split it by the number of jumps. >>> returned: 27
